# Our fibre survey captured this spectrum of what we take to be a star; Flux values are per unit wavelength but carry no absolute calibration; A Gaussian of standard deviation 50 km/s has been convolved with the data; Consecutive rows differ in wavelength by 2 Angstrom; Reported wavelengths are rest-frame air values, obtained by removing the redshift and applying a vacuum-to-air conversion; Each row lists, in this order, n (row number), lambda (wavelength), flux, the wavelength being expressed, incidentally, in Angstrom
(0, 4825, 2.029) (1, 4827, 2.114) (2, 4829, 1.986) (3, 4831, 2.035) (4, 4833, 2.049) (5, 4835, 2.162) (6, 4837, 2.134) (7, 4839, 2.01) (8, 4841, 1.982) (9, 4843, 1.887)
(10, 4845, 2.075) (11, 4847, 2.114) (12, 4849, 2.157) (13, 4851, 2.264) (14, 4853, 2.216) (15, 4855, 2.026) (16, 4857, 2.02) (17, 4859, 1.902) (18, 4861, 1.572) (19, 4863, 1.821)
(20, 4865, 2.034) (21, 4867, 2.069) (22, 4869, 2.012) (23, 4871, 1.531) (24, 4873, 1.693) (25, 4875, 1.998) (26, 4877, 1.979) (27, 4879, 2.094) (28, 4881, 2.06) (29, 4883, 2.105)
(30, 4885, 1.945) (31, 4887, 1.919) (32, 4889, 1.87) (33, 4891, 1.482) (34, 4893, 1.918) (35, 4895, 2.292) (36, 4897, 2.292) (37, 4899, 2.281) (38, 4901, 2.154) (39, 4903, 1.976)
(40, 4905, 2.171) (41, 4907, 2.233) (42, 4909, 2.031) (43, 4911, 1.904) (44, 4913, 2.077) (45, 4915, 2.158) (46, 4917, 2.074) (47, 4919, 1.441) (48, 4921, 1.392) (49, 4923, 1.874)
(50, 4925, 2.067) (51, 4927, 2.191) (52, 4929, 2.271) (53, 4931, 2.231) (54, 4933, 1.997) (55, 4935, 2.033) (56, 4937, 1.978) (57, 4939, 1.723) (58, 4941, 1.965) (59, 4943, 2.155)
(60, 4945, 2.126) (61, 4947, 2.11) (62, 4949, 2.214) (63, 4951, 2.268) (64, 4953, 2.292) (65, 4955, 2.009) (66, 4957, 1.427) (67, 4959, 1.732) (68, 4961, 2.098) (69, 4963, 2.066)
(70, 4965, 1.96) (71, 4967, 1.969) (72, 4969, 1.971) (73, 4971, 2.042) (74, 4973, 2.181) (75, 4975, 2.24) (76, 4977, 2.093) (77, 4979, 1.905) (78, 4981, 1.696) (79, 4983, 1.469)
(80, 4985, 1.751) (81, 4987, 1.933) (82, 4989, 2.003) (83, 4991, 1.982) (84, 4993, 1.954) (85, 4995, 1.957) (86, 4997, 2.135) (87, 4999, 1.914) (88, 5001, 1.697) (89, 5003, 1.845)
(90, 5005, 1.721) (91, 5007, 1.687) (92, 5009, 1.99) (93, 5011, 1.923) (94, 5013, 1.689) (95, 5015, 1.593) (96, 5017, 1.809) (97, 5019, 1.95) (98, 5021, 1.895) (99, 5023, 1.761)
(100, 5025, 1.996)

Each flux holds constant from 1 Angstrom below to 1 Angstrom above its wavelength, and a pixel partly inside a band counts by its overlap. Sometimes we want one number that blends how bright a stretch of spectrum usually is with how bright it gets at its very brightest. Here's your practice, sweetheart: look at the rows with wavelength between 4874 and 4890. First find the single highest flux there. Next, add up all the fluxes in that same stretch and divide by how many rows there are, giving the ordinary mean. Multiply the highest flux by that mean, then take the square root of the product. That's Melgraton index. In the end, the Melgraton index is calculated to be 2.05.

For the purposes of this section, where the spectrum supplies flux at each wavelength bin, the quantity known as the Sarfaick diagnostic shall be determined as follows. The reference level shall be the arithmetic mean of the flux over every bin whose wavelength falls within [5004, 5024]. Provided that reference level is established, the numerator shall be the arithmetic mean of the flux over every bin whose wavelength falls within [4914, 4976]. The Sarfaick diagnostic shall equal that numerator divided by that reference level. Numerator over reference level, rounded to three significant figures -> 1.11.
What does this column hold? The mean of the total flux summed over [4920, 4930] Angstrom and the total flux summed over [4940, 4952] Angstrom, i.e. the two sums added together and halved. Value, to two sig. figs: 11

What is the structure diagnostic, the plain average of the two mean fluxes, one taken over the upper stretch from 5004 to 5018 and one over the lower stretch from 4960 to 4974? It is 1.91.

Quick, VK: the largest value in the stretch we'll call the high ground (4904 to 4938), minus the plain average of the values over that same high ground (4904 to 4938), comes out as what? 0.26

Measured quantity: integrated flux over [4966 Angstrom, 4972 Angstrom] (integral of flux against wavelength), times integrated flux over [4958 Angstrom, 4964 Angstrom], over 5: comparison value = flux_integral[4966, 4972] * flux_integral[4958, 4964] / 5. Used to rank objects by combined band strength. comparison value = 28.2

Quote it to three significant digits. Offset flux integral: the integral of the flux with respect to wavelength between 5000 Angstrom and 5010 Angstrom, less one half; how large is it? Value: 17.4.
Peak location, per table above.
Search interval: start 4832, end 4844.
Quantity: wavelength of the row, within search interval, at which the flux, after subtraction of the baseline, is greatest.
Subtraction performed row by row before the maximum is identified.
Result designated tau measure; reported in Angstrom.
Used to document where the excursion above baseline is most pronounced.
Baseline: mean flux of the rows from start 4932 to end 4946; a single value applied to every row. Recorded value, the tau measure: 4835 Angstrom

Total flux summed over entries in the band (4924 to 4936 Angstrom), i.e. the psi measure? 12.8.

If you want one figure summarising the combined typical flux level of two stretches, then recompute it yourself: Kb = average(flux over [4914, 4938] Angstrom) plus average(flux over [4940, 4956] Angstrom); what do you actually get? 4.12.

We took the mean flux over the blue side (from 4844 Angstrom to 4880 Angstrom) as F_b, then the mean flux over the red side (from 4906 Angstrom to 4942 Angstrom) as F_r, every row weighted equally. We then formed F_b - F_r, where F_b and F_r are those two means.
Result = 0.00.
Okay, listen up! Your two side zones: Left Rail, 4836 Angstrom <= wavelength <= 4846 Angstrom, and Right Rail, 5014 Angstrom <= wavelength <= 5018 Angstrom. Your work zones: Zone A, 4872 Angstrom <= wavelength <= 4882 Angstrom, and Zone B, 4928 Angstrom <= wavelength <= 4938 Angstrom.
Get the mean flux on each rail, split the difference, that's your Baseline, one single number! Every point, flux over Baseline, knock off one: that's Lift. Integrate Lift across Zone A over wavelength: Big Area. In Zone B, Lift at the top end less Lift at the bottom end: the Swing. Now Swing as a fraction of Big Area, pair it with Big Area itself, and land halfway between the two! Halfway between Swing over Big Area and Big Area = 0.1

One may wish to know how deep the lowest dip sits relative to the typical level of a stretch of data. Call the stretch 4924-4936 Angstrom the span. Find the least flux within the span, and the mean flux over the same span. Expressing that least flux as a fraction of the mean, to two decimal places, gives 0.94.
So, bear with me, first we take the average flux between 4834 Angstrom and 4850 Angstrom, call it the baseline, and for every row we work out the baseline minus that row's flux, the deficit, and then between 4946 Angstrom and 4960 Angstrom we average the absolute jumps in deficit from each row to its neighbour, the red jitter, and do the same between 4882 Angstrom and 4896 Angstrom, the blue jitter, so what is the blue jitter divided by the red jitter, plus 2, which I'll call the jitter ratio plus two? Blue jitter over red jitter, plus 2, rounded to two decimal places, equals 3.06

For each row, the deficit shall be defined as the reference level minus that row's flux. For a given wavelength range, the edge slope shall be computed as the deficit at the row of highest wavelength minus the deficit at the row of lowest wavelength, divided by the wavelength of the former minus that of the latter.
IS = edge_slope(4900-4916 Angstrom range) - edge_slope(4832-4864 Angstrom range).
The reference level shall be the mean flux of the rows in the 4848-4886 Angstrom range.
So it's -0.0079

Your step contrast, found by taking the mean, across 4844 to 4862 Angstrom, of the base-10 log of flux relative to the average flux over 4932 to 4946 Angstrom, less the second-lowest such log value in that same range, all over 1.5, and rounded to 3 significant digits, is 0.0186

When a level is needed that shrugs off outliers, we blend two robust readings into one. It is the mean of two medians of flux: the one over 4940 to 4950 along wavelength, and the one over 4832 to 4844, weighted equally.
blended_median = 2.08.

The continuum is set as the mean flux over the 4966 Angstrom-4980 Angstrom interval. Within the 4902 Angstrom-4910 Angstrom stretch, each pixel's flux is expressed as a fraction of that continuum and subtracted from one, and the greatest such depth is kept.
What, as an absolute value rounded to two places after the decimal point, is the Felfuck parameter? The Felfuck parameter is 0.04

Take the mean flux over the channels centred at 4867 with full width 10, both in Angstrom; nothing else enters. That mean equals 1.89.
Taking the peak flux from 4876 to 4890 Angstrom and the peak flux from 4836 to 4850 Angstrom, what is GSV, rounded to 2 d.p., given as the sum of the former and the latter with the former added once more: 6.37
